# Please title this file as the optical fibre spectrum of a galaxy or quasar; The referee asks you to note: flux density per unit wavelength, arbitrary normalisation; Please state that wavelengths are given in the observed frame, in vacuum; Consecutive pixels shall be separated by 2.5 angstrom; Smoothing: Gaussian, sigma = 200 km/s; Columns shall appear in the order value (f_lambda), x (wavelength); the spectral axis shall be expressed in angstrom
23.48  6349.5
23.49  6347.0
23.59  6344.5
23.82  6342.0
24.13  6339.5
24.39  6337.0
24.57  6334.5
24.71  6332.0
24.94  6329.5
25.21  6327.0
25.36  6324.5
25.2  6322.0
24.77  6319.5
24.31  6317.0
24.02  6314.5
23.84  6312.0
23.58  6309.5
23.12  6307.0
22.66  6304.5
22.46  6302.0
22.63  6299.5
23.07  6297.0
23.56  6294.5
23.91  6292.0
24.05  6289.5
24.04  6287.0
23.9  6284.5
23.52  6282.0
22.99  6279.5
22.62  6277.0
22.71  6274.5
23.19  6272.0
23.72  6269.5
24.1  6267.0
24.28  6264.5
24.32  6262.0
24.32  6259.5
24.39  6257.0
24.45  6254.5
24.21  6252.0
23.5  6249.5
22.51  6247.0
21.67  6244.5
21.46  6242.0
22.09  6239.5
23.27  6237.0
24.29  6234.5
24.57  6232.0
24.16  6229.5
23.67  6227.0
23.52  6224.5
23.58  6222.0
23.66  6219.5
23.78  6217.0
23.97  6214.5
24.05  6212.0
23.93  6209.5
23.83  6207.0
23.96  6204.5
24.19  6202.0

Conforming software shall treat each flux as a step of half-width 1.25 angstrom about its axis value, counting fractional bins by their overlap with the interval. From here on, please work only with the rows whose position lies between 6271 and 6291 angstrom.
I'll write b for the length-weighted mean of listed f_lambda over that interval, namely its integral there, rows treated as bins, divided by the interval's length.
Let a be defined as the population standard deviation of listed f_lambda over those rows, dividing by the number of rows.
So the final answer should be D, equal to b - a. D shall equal 22.8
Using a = 0.55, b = 23.4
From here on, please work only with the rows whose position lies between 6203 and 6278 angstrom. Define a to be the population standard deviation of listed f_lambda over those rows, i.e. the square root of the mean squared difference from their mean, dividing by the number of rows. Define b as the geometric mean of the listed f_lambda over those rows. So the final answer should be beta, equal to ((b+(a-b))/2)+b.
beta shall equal 24.0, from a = 0.81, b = 23.6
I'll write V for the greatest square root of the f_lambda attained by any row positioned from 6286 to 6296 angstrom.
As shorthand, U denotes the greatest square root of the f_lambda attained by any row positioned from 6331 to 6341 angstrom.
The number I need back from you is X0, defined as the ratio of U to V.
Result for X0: 1.01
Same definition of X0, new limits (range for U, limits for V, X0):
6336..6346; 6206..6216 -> 1.01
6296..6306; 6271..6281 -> 1.00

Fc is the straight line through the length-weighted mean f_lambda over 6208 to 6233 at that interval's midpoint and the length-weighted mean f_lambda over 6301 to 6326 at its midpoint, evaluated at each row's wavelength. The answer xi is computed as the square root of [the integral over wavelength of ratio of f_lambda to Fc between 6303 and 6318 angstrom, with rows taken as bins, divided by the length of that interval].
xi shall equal 0.99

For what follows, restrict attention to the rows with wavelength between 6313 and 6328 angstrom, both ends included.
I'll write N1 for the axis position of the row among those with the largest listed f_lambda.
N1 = 6324.5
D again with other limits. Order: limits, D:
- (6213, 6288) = 22.7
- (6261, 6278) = 22.9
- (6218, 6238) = 23.4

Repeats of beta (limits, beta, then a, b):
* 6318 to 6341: 25.0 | 0.39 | 24.8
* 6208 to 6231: 23.9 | 0.21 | 23.8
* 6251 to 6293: 24.1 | 0.58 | 23.8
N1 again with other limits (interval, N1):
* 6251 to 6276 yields 6254.5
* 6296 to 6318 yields 6317.0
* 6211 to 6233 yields 6232.0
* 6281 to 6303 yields 6289.5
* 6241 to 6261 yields 6254.5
